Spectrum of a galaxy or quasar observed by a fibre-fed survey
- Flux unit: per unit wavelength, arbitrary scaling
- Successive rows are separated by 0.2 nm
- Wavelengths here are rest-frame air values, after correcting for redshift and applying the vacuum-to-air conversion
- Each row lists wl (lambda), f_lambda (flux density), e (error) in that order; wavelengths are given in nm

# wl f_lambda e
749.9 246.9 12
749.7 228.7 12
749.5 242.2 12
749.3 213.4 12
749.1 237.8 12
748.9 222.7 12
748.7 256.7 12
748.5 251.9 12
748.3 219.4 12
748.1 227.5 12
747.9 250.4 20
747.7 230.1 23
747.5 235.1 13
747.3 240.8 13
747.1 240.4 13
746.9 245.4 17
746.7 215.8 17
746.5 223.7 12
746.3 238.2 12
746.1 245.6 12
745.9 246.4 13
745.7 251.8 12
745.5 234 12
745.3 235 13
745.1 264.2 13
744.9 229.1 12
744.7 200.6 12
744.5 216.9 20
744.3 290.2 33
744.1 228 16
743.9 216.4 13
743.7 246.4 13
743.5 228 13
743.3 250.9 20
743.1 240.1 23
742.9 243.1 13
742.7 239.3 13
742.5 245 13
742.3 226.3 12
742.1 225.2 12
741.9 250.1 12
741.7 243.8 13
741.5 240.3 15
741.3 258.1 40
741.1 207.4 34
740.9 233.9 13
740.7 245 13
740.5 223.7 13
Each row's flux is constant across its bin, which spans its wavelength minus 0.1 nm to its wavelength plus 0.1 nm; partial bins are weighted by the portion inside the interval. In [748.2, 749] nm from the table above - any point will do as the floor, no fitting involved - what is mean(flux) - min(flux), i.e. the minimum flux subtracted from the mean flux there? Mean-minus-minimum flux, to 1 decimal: 18.3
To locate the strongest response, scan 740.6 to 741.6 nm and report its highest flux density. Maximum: 258.1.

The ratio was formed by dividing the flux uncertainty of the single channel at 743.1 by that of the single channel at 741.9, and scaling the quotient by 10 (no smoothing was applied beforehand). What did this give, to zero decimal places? 19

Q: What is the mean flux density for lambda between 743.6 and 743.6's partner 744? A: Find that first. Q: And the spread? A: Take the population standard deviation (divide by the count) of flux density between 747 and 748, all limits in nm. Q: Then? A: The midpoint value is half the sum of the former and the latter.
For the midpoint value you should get 119.1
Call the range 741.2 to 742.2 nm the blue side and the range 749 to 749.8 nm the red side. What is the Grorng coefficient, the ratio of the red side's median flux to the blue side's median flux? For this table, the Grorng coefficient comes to 0.96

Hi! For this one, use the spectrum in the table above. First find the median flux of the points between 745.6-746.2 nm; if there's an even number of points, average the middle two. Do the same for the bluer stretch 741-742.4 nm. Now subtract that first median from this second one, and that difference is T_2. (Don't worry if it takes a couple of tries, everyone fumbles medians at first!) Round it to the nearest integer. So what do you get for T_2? -6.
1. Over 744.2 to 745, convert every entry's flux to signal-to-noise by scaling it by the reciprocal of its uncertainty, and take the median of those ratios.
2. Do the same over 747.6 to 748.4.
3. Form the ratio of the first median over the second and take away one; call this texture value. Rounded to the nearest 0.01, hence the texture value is -0.11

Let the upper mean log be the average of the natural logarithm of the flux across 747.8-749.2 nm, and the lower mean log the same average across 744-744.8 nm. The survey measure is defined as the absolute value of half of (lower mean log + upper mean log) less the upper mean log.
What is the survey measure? 0.013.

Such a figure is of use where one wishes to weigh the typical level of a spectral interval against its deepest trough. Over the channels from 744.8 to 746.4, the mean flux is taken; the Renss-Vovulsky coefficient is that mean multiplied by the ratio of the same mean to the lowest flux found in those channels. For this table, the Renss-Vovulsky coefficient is 258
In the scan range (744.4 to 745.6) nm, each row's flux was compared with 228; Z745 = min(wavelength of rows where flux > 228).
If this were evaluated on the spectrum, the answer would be 744.9 nm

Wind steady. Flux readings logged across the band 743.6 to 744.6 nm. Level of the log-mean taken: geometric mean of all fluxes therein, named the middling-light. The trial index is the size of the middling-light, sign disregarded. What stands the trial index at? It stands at 238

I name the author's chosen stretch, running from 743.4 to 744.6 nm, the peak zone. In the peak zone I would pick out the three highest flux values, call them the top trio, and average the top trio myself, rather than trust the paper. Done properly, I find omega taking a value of 255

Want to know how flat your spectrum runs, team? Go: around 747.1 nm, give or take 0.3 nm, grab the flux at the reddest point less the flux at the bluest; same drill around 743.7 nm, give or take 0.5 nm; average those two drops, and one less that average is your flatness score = 15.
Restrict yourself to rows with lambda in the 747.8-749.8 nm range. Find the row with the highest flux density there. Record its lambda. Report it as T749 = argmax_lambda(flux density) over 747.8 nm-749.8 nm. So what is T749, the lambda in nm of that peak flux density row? 748.7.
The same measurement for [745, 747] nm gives 745.1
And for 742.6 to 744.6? 744.3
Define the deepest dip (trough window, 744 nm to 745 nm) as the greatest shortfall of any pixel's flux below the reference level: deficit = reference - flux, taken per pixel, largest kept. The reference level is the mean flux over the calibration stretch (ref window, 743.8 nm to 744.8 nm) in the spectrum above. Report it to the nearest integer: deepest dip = 30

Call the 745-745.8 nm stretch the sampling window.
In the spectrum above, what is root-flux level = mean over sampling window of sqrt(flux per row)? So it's 15.7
